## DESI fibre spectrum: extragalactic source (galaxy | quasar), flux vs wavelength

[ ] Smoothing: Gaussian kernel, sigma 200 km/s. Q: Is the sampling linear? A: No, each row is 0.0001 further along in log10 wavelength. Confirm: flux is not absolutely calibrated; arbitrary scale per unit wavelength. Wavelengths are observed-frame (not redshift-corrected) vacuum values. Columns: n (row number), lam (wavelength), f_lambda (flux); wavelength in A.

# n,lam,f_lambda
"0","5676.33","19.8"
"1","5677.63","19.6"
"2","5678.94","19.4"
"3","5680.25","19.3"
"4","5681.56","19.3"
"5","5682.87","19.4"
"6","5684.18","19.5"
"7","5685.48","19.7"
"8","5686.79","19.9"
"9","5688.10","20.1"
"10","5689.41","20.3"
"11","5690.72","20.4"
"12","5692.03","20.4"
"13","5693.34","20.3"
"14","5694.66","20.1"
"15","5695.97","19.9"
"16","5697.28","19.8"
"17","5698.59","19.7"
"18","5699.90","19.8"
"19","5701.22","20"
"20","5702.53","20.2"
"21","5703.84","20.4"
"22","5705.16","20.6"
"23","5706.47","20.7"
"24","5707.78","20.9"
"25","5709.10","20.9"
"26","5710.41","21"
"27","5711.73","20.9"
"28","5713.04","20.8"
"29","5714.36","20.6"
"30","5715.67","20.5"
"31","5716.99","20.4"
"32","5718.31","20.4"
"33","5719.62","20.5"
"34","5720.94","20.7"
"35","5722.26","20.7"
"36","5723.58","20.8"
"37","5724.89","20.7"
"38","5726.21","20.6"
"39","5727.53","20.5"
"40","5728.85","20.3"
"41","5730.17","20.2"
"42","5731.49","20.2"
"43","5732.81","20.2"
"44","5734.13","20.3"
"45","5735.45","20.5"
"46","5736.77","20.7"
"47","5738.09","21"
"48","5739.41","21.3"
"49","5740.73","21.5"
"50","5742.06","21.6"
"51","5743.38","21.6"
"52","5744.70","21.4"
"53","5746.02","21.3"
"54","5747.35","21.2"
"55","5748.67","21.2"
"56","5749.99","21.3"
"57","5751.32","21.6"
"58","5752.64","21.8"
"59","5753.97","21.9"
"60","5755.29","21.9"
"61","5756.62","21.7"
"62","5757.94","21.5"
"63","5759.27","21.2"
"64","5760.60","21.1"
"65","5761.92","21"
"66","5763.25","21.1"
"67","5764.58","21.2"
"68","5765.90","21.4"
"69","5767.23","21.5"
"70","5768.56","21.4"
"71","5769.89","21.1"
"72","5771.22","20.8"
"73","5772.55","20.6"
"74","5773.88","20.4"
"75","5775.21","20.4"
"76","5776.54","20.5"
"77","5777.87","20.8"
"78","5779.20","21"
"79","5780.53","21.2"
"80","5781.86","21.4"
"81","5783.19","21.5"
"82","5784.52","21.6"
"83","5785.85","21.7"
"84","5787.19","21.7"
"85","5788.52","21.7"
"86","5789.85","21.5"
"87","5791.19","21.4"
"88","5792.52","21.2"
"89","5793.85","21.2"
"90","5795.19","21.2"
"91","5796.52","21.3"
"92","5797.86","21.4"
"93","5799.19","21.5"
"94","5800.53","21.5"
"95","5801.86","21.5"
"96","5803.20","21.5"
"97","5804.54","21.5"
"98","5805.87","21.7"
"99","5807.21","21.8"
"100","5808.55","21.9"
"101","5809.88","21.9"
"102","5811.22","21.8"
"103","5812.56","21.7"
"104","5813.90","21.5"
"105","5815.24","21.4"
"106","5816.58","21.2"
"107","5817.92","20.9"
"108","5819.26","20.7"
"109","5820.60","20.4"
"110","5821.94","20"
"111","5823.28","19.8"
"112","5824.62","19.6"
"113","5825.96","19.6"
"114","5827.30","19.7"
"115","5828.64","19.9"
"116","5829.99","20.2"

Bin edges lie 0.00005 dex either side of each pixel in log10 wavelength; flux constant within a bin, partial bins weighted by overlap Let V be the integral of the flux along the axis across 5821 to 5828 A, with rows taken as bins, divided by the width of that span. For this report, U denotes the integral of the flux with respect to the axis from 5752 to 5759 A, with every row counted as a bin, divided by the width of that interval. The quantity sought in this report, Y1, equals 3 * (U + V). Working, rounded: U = 21.7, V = 19.8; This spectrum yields 125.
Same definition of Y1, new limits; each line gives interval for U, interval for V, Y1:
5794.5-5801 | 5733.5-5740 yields 126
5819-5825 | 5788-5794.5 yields 124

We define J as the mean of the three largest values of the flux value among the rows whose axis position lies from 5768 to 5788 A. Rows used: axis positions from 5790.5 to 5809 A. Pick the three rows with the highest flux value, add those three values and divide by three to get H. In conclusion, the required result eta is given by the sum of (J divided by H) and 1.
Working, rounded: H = 21.8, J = 21.7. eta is 1.99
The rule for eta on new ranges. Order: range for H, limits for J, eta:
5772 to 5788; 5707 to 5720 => 1.97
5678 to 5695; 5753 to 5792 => 2.07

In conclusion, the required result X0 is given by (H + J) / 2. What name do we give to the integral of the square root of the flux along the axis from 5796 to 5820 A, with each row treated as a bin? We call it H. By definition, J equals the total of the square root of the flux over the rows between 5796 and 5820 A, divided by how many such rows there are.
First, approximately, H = 111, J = 4.63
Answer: 58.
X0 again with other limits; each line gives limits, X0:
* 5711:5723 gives 29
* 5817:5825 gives 20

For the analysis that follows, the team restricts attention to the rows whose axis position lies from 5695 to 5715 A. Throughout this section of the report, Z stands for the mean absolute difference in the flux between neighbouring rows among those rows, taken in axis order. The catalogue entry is 0.136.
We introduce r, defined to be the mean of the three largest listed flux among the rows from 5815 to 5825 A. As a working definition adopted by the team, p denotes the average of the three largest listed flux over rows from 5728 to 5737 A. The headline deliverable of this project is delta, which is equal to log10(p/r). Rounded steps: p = 20.5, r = 21.2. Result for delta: -0.014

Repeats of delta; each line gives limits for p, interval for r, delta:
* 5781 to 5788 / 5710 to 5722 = 0.016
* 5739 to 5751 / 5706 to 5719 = 0.013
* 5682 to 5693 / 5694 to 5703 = 0.006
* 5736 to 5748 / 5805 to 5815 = -0.006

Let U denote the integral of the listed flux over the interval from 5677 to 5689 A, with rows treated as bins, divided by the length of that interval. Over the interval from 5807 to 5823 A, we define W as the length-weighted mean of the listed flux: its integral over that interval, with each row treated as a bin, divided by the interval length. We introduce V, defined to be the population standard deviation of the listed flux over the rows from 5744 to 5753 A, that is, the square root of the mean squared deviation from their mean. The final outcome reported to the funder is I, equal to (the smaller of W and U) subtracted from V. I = -19.4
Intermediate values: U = 19.6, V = 0.21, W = 21.2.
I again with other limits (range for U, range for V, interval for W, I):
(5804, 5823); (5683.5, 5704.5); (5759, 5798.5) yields -20.9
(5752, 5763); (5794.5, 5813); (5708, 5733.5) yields -20.4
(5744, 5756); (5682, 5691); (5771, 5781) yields -20.3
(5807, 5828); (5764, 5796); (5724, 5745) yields -20.4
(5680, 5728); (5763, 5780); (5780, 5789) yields -19.9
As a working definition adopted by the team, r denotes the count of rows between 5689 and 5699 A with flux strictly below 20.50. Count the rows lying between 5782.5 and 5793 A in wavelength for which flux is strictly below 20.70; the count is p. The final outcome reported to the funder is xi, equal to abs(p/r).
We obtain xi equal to 0.0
